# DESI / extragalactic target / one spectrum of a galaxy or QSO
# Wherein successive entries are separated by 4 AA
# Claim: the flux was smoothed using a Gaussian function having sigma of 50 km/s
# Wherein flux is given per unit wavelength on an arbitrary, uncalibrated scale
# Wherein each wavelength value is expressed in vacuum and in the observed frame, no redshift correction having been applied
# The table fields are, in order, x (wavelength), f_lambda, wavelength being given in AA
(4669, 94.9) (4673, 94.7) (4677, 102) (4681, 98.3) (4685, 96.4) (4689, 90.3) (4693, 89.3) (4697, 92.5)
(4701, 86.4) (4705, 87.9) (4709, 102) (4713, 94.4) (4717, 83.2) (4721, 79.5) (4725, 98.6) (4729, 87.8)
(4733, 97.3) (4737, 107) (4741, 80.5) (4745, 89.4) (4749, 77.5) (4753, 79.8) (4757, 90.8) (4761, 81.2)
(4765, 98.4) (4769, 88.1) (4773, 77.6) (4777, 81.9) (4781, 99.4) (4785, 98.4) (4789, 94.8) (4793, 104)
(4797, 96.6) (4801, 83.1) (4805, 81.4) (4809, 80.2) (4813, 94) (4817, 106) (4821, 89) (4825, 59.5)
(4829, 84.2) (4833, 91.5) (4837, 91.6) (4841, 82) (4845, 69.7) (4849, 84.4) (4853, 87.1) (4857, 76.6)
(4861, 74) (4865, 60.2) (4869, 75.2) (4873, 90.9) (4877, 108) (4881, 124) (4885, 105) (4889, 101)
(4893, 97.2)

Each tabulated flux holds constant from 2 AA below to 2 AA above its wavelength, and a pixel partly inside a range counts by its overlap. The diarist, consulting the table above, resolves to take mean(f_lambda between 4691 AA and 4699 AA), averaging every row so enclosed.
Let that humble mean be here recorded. 91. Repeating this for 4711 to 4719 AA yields 89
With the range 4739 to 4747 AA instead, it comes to 85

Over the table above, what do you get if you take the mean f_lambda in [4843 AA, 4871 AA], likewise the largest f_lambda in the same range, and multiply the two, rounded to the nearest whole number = 6560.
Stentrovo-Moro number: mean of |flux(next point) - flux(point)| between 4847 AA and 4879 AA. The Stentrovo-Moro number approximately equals 11.1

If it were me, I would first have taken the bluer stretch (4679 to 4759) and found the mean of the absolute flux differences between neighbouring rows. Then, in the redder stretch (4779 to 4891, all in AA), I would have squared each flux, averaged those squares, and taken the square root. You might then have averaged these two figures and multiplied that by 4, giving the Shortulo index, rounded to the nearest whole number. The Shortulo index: 198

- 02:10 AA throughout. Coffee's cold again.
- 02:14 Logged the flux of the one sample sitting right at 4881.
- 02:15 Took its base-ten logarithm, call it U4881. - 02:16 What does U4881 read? 2.09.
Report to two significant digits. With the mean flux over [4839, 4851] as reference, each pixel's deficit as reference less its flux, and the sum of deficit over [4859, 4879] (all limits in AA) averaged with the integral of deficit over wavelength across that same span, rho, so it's -37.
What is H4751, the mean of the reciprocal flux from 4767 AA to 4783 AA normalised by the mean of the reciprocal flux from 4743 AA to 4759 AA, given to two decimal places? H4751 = 0.98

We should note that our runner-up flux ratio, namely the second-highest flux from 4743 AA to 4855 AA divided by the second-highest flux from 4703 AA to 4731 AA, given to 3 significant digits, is 1.05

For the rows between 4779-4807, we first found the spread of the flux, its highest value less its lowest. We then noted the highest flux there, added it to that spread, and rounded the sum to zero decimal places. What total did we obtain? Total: 127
